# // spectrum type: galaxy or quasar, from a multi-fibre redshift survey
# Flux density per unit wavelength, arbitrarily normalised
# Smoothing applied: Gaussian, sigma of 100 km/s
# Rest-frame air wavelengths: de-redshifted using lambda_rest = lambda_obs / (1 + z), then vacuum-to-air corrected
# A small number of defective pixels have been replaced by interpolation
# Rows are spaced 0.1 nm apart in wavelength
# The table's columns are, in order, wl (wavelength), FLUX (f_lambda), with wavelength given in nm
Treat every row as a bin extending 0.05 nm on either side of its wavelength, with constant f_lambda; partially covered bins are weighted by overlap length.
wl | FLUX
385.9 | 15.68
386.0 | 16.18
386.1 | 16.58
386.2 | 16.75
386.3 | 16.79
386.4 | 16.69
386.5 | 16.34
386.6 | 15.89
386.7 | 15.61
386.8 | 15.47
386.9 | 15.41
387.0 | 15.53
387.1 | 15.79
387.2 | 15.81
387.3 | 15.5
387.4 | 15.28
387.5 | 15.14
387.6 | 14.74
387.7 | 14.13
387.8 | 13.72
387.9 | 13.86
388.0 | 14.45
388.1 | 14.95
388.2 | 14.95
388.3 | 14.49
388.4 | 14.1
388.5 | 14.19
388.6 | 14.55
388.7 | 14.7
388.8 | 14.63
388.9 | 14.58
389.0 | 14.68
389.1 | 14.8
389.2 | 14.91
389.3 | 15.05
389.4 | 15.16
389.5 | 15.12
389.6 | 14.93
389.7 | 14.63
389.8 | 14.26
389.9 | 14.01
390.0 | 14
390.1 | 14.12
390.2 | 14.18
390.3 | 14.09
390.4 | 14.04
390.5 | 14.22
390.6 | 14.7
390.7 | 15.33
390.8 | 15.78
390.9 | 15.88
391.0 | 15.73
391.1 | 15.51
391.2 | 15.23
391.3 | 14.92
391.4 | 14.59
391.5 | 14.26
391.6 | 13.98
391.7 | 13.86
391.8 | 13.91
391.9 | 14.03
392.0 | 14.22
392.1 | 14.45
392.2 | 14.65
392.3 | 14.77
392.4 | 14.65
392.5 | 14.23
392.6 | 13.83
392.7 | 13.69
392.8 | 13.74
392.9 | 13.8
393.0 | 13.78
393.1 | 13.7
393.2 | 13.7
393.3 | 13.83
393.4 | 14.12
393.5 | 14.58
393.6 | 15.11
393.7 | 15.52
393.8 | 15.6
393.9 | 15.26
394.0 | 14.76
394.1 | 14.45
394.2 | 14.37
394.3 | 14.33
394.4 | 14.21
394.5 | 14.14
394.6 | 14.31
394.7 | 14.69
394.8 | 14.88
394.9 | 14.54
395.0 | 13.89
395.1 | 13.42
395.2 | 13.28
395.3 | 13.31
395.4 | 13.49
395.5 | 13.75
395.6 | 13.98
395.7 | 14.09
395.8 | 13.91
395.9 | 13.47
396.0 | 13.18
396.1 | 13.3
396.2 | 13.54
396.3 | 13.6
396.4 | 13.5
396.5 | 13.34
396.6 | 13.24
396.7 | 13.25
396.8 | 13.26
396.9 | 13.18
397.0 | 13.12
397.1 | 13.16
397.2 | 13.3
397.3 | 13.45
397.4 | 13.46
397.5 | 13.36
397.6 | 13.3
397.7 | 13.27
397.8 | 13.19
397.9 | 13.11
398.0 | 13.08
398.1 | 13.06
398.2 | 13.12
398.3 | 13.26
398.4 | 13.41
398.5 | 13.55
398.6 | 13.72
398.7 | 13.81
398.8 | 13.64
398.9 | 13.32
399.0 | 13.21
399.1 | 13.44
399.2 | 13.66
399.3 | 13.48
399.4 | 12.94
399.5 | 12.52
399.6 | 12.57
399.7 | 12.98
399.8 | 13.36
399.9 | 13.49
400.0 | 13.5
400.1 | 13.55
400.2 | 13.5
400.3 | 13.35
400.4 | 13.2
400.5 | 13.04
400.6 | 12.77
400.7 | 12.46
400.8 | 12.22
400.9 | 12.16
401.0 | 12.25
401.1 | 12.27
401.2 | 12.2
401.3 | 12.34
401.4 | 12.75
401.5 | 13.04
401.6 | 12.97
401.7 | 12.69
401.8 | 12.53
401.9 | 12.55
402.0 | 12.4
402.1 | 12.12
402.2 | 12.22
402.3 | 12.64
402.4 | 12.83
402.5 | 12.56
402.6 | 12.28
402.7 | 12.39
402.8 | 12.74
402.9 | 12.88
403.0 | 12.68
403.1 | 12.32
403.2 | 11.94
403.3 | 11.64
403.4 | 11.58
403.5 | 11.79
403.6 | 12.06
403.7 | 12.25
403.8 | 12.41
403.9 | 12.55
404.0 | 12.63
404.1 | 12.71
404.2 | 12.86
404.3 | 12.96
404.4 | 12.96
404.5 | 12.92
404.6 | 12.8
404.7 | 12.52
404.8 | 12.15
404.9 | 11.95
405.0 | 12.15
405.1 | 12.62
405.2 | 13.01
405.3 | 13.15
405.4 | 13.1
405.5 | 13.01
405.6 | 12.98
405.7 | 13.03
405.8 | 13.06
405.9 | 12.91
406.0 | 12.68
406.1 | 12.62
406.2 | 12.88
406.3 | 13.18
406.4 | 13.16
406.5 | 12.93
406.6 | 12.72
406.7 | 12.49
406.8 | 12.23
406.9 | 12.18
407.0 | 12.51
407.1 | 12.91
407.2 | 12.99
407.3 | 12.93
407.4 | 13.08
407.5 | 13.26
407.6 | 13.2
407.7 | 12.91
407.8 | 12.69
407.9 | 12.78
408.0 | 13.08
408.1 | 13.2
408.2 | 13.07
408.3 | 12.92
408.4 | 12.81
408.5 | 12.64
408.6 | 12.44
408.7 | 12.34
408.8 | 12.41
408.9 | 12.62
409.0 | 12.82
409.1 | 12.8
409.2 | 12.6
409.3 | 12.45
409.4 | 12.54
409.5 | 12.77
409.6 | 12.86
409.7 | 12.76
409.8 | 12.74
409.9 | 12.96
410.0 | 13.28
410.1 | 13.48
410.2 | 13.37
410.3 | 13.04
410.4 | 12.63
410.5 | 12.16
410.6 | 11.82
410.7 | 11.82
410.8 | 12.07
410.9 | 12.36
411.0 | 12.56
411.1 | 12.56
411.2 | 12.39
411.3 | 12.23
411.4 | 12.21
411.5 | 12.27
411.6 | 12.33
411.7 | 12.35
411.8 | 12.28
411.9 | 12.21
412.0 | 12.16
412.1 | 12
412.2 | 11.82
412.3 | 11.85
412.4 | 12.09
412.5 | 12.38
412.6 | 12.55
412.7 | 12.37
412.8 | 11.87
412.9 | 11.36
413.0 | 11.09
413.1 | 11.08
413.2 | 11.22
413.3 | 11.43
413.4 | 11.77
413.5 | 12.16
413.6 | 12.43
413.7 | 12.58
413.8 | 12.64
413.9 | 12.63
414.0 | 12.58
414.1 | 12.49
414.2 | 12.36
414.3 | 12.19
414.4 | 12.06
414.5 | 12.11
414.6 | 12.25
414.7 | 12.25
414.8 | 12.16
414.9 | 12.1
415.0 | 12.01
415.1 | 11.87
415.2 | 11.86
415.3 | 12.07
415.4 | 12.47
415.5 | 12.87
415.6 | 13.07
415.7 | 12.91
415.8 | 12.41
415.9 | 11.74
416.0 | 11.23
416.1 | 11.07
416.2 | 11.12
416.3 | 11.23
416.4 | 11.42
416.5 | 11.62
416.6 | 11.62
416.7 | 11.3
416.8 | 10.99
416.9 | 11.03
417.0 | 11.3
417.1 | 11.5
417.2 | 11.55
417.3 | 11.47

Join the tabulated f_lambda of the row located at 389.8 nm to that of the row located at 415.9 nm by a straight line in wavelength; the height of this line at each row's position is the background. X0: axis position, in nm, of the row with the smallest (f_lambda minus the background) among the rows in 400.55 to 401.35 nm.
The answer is 400.9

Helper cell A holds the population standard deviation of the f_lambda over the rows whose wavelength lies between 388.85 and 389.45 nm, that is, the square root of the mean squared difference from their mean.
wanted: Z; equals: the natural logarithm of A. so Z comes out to -1.6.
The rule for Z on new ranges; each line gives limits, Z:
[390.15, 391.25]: -0.4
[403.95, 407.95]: -1.1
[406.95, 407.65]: -1.5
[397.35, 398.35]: -2.1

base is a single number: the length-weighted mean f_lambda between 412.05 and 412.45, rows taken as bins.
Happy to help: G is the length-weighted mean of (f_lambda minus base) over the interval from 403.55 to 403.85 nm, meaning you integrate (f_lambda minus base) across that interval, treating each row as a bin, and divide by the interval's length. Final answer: 0.3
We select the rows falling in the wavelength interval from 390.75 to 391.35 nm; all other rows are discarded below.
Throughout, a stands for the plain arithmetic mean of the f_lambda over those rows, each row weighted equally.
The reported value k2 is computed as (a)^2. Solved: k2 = 241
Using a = 15.5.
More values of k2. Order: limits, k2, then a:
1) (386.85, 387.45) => 242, 15.6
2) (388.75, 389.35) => 218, 14.8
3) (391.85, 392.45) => 209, 14.5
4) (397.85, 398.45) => 174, 13.2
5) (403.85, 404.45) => 163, 12.8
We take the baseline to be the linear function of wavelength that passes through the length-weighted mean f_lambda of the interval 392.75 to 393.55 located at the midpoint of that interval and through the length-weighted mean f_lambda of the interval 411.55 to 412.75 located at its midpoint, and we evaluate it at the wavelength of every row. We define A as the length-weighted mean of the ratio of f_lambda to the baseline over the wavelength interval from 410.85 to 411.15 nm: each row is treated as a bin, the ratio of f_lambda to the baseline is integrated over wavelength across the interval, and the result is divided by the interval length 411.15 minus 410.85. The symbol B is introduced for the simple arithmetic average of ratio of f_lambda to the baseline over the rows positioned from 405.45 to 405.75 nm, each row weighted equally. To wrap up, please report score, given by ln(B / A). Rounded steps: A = 1.02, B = 1.02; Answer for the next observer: 0.00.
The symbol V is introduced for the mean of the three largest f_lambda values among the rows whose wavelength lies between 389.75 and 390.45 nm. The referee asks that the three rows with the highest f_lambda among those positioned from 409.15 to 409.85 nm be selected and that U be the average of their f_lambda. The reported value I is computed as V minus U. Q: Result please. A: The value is 1.4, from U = 12.8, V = 14.2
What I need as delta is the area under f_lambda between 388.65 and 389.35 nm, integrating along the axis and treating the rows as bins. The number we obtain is 10.3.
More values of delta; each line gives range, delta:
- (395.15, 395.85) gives 9.6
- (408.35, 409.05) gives 8.8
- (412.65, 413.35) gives 8.0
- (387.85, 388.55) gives 10.1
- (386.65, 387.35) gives 10.9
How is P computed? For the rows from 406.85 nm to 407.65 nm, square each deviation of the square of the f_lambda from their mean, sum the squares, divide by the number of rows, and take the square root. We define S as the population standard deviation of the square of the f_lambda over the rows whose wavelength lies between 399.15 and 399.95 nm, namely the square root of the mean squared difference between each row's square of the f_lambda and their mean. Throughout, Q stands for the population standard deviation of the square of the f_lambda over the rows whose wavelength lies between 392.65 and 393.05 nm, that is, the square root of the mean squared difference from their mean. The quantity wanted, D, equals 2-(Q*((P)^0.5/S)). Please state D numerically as 1.7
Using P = 9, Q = 1.2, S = 10.7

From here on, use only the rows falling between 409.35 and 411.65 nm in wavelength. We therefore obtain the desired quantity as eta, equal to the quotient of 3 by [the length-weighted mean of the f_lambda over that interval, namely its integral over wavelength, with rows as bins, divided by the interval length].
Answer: 0.239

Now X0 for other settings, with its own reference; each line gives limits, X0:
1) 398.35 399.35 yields 399.0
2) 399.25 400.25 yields 399.5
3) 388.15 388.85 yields 388.4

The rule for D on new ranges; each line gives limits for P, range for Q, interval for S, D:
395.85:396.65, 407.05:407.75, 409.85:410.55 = 1.4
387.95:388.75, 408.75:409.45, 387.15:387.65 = 1.0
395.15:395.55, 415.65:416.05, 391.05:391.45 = -1.4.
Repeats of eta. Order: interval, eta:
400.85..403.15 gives 0.240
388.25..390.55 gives 0.207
